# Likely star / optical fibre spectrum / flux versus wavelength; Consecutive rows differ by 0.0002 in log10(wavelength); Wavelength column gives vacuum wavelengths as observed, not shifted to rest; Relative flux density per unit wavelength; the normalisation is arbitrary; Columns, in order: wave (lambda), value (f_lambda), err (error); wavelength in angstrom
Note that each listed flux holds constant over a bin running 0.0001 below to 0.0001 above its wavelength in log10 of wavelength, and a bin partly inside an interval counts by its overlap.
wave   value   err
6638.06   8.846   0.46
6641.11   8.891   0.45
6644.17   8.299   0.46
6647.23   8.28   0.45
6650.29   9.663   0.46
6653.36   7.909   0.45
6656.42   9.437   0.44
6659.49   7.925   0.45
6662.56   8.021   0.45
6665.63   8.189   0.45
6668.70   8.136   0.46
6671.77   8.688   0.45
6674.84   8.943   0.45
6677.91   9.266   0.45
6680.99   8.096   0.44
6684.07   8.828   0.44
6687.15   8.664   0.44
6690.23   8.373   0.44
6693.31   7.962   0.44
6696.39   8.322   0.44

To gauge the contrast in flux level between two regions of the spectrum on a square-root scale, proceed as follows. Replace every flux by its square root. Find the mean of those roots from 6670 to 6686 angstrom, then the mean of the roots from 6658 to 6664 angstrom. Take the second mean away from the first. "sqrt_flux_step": 0.14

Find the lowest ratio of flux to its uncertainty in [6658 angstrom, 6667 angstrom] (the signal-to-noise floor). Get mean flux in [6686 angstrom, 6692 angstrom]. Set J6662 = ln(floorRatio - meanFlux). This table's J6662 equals 2.21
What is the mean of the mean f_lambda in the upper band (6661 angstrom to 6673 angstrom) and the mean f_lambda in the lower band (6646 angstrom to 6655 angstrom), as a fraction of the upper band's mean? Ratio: 1.02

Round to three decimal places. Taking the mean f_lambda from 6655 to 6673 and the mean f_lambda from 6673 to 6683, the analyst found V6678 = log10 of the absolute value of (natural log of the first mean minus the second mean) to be 0.822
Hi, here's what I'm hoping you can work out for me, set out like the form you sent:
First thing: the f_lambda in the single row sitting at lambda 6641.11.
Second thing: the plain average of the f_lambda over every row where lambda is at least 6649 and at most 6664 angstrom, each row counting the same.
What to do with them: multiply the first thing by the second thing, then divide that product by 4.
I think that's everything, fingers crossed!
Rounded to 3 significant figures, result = 19.1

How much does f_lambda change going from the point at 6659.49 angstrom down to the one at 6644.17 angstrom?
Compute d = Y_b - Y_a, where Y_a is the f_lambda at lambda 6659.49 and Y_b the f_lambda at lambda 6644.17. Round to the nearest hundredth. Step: 0.37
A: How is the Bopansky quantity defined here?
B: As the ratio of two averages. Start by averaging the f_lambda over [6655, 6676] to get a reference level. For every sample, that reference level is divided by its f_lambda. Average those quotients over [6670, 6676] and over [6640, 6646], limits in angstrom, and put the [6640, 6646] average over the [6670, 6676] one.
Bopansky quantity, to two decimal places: 1.03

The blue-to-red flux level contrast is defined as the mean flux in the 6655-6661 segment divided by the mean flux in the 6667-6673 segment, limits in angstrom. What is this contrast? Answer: 1.032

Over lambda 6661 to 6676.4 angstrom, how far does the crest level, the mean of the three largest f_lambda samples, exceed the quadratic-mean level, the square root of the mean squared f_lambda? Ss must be 0.20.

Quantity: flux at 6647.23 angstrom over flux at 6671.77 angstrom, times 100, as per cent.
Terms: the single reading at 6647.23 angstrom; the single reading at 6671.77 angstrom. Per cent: 95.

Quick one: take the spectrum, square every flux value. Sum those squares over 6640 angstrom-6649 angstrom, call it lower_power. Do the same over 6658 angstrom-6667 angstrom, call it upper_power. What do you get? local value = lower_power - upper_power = 22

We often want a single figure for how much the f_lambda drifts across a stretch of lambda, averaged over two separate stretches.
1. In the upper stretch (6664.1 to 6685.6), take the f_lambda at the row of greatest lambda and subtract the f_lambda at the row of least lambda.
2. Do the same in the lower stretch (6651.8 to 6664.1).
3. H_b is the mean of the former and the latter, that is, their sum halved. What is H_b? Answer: 0.38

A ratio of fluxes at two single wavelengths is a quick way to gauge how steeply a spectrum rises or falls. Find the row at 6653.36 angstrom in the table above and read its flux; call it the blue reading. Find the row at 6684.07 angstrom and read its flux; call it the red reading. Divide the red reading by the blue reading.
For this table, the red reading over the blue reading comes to 1.12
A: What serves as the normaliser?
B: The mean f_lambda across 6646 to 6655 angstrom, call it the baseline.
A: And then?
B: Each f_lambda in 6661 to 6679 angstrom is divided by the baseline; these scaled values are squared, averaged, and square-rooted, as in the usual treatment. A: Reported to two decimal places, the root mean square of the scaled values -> 0.99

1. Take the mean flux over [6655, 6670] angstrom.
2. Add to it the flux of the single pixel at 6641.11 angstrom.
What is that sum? 17.2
